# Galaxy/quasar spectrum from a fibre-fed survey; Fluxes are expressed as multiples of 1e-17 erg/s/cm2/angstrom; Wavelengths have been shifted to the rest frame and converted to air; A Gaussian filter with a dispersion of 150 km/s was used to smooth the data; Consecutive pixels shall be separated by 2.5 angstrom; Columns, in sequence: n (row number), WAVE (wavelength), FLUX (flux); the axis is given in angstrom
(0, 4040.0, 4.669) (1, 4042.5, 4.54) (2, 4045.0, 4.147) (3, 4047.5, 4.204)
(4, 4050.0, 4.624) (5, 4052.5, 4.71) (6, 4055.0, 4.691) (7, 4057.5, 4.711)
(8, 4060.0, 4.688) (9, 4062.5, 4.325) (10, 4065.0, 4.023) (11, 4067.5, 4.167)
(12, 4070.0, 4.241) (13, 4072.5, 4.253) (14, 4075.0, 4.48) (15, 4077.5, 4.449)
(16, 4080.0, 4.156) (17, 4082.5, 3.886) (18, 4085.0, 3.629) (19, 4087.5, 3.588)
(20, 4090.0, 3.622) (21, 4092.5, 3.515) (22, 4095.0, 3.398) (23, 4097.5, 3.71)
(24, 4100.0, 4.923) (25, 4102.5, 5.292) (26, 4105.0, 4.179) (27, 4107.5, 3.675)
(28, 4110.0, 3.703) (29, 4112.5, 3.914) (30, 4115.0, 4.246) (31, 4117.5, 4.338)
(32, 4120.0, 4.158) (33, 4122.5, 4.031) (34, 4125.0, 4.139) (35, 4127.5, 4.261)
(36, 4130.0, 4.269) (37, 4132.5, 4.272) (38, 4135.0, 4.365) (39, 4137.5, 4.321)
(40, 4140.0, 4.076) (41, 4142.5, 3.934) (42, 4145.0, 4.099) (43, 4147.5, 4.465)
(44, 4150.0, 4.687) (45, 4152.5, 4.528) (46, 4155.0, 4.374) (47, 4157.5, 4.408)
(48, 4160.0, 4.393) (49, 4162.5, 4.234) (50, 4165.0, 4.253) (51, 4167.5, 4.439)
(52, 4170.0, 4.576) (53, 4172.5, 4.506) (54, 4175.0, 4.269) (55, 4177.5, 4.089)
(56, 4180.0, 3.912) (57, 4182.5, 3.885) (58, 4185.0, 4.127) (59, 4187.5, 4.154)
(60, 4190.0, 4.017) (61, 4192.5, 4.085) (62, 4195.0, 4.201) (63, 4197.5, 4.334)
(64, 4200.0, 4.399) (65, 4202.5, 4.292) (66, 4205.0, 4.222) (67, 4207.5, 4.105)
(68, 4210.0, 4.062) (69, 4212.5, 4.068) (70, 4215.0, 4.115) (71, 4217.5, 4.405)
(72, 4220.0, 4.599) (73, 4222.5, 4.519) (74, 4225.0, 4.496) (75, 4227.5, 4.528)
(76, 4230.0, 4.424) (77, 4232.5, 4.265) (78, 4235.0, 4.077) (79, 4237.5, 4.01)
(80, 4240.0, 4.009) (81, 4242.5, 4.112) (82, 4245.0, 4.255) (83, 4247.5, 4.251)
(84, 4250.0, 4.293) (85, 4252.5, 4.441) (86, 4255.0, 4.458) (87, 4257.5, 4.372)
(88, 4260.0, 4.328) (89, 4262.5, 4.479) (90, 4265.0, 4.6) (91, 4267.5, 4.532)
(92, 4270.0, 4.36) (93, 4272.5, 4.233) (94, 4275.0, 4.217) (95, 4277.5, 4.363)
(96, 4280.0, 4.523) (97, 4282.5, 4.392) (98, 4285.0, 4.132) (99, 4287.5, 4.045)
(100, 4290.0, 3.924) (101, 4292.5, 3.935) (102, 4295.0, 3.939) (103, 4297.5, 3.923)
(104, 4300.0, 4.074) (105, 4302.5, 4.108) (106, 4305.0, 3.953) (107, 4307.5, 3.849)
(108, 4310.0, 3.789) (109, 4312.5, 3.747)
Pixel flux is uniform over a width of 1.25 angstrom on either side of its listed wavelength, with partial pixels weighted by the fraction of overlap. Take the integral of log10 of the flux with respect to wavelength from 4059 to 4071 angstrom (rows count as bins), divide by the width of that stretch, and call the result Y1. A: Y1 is 0.631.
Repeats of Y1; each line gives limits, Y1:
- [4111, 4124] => 0.616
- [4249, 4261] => 0.642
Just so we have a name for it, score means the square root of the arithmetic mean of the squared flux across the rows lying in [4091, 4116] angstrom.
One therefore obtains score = 4.10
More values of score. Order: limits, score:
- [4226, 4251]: 4.23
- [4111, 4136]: 4.20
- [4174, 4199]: 4.11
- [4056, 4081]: 4.35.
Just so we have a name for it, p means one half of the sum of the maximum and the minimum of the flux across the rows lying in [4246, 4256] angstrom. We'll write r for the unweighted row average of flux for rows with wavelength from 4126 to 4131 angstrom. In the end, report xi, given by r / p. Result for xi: 0.98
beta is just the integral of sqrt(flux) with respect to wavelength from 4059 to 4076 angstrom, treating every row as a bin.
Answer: 35.3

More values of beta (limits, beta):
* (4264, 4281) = 35.7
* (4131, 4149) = 37.0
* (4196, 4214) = 36.9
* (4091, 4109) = 36.3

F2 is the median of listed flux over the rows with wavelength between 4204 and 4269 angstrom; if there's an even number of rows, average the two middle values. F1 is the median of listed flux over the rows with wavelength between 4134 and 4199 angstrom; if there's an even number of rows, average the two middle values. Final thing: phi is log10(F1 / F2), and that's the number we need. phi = -0.005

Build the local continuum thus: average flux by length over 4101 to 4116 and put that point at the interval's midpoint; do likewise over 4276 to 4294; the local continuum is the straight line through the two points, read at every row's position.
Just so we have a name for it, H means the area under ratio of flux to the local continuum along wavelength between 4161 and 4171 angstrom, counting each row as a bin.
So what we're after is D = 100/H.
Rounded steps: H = 10.5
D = 9.6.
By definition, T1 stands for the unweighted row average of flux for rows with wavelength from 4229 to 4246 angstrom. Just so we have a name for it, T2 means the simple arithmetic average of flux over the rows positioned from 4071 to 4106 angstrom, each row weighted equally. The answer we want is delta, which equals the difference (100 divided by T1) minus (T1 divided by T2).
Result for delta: 23.0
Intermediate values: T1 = 4.16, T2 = 4.08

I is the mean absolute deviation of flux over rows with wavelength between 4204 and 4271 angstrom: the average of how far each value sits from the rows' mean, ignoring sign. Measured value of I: 0.162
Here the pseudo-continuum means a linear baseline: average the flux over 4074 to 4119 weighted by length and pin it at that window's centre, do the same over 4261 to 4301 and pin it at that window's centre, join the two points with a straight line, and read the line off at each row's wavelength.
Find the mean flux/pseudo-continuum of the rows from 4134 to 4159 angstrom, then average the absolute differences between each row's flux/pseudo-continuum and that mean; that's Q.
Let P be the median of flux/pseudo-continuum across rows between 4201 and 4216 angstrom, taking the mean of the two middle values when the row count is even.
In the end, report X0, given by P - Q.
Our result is 0.95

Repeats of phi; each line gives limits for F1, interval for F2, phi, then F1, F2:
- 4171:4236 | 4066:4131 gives 0.006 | 4.21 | 4.16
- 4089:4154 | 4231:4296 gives -0.009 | 4.17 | 4.26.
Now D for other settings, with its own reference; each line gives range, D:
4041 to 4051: 9.5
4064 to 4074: 10.0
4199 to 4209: 9.8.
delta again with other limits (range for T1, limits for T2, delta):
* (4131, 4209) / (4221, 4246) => 22.5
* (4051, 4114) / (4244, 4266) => 23.1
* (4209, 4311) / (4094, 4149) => 22.6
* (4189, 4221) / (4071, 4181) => 22.7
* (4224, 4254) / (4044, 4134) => 22.4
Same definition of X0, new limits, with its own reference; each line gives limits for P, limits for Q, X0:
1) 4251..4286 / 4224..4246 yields 1.00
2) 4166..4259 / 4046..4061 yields 0.98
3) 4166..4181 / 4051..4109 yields 0.95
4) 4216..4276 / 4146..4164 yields 1.01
